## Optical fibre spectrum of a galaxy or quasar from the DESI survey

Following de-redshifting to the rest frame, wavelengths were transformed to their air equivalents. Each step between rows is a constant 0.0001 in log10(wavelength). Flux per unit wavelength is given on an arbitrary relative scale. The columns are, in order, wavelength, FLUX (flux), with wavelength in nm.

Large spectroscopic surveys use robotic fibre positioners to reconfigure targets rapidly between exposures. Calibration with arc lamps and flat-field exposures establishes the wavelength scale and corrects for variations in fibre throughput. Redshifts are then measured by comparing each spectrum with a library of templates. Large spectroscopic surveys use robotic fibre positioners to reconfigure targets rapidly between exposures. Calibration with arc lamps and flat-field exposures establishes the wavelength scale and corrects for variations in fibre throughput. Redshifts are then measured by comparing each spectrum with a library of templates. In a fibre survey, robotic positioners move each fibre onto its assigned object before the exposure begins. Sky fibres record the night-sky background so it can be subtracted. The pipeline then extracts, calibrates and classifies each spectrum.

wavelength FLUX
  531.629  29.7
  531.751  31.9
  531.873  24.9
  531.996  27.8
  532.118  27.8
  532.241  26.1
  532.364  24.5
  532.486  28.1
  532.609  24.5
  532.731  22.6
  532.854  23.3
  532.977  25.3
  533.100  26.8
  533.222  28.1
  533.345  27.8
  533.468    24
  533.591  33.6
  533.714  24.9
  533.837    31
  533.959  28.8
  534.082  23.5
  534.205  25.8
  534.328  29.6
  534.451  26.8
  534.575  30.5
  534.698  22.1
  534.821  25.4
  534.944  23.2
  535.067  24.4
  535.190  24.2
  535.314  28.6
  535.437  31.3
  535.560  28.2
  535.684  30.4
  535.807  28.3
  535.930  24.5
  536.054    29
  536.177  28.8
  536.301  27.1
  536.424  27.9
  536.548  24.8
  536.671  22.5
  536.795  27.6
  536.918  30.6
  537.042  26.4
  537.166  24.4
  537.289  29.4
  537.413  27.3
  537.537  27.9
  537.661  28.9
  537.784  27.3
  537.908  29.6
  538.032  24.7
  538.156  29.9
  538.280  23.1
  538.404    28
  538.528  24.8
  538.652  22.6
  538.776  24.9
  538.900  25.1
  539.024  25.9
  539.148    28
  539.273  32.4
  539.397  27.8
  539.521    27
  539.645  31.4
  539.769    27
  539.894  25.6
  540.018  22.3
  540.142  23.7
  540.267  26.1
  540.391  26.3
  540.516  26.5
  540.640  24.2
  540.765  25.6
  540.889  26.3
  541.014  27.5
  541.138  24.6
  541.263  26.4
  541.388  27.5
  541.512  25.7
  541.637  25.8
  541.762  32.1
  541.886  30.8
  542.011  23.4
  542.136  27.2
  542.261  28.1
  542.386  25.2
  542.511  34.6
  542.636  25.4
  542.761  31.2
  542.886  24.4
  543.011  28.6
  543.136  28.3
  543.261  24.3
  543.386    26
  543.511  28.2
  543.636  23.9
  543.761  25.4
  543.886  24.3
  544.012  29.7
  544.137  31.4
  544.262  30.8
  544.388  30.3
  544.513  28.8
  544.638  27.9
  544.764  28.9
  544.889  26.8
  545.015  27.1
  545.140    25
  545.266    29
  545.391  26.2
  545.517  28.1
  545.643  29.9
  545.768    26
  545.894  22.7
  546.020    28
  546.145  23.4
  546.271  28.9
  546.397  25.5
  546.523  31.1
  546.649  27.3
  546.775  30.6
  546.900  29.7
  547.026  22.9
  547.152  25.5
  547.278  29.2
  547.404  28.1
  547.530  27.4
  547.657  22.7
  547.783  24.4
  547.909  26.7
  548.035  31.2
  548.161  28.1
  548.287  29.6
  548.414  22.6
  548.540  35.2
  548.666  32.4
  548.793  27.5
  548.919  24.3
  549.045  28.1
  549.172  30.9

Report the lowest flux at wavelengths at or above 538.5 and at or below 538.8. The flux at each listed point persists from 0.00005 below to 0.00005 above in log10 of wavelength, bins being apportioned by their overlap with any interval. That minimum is 22.6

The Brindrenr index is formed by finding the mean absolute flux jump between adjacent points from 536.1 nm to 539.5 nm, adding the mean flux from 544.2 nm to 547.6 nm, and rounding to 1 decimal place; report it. 30.5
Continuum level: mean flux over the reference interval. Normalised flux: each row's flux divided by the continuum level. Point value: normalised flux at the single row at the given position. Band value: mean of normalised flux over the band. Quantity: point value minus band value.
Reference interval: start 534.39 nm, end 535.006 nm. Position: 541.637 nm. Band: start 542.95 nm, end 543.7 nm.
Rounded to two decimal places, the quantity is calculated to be -0.03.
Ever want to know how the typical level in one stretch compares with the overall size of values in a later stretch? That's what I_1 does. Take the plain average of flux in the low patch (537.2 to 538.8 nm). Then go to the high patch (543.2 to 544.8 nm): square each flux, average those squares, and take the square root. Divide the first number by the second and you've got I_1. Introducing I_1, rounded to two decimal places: 0.96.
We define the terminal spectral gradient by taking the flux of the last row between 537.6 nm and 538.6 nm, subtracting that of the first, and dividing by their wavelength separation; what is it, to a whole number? -5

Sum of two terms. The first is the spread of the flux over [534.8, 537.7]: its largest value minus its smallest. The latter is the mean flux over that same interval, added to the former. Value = 35.9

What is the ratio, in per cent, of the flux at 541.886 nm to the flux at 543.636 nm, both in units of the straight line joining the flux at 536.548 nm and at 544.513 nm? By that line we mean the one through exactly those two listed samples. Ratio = 133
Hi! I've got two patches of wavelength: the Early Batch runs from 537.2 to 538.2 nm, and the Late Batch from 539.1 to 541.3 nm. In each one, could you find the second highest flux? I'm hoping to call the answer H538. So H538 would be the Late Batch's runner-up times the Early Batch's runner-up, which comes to 929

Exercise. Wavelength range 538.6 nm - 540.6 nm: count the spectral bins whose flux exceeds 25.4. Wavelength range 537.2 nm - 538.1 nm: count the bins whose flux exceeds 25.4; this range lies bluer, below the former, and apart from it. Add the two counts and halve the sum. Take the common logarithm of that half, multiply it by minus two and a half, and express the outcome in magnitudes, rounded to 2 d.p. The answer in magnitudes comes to -2.32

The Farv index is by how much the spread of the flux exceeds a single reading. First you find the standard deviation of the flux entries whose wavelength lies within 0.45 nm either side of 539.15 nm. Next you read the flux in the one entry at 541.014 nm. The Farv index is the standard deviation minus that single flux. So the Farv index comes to -25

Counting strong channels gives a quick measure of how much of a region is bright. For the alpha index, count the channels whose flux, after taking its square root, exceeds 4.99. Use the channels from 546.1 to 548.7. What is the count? 16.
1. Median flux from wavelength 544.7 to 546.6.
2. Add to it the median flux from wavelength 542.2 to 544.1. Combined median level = 53.1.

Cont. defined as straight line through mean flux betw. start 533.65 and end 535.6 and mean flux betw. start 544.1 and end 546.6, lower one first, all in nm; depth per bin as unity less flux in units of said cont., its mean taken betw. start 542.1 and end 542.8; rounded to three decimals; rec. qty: -0.040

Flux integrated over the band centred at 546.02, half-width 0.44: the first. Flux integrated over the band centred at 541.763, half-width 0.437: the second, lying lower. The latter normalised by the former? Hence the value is 1.04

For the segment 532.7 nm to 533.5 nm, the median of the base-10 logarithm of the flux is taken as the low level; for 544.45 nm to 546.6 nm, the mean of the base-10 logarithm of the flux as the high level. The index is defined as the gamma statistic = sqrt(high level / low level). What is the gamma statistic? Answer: 1.01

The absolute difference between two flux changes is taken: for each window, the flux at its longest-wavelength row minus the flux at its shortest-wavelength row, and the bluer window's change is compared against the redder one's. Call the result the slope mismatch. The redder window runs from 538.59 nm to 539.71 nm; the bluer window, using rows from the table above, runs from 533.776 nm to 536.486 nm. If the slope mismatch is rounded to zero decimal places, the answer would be 12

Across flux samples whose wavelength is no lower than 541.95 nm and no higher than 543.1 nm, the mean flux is 27.57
